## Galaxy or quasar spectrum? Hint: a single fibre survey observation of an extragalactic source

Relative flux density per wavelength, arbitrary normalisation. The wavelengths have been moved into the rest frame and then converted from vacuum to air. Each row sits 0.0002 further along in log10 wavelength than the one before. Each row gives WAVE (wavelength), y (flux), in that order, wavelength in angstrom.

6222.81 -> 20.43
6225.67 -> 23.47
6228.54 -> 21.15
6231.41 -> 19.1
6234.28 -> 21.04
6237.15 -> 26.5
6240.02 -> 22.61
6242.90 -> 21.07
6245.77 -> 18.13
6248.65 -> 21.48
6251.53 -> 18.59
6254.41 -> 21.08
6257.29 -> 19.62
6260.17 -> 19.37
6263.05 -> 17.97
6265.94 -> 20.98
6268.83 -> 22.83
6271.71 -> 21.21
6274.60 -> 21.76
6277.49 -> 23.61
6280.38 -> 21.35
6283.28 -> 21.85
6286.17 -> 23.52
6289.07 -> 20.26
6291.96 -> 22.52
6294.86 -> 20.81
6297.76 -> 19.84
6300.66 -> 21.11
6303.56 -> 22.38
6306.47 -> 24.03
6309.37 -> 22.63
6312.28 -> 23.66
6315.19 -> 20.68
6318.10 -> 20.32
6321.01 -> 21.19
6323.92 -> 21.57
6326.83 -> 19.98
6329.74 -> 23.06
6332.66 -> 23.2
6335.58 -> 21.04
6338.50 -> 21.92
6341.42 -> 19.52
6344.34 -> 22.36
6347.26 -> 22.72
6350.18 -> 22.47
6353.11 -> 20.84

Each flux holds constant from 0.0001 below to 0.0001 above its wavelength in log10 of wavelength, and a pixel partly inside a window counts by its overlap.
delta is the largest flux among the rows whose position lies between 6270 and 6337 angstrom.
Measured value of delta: 24.03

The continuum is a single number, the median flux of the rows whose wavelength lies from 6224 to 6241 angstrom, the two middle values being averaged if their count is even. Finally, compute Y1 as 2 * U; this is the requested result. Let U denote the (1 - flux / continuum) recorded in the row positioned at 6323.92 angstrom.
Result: 0.03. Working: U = 0.01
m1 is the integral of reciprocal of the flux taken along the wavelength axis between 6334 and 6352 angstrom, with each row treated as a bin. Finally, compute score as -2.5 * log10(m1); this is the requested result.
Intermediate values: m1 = 0.83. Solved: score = 0.198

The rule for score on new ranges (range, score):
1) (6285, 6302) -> 0.241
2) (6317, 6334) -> 0.255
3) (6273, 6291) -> 0.218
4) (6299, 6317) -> 0.232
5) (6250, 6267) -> 0.150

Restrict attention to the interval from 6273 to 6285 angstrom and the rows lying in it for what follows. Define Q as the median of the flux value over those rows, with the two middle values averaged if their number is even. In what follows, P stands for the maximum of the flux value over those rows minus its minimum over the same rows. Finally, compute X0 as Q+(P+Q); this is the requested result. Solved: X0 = 45.9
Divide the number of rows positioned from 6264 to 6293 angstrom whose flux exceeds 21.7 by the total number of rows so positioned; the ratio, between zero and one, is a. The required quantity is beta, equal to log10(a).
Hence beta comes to -0.22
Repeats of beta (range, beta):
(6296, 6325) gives -0.40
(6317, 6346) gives -0.40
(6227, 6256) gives -0.70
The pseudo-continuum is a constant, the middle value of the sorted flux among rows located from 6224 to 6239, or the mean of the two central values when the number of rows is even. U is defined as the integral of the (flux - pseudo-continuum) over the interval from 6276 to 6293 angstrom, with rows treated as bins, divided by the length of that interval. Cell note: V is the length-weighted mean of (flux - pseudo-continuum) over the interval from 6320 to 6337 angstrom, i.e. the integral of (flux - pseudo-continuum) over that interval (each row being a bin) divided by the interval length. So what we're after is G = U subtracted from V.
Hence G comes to -0.5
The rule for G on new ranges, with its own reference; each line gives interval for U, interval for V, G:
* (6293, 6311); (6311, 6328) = -0.6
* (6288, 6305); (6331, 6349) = 0.6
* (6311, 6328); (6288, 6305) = -0.1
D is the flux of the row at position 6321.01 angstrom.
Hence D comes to 21.19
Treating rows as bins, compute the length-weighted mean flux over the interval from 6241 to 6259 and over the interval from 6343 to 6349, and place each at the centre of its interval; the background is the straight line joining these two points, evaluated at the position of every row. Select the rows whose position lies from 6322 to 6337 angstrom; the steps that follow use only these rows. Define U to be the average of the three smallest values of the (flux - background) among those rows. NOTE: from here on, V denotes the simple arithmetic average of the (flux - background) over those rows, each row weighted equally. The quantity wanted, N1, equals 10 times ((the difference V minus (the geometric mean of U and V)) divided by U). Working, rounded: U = -1.25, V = -0.4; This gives 8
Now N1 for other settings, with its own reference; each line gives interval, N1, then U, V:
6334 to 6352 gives 13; -1.54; -0.8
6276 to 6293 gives 35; 0.21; 1.2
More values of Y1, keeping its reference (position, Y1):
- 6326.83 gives 0.17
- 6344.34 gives -0.04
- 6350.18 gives -0.05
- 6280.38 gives 0.05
